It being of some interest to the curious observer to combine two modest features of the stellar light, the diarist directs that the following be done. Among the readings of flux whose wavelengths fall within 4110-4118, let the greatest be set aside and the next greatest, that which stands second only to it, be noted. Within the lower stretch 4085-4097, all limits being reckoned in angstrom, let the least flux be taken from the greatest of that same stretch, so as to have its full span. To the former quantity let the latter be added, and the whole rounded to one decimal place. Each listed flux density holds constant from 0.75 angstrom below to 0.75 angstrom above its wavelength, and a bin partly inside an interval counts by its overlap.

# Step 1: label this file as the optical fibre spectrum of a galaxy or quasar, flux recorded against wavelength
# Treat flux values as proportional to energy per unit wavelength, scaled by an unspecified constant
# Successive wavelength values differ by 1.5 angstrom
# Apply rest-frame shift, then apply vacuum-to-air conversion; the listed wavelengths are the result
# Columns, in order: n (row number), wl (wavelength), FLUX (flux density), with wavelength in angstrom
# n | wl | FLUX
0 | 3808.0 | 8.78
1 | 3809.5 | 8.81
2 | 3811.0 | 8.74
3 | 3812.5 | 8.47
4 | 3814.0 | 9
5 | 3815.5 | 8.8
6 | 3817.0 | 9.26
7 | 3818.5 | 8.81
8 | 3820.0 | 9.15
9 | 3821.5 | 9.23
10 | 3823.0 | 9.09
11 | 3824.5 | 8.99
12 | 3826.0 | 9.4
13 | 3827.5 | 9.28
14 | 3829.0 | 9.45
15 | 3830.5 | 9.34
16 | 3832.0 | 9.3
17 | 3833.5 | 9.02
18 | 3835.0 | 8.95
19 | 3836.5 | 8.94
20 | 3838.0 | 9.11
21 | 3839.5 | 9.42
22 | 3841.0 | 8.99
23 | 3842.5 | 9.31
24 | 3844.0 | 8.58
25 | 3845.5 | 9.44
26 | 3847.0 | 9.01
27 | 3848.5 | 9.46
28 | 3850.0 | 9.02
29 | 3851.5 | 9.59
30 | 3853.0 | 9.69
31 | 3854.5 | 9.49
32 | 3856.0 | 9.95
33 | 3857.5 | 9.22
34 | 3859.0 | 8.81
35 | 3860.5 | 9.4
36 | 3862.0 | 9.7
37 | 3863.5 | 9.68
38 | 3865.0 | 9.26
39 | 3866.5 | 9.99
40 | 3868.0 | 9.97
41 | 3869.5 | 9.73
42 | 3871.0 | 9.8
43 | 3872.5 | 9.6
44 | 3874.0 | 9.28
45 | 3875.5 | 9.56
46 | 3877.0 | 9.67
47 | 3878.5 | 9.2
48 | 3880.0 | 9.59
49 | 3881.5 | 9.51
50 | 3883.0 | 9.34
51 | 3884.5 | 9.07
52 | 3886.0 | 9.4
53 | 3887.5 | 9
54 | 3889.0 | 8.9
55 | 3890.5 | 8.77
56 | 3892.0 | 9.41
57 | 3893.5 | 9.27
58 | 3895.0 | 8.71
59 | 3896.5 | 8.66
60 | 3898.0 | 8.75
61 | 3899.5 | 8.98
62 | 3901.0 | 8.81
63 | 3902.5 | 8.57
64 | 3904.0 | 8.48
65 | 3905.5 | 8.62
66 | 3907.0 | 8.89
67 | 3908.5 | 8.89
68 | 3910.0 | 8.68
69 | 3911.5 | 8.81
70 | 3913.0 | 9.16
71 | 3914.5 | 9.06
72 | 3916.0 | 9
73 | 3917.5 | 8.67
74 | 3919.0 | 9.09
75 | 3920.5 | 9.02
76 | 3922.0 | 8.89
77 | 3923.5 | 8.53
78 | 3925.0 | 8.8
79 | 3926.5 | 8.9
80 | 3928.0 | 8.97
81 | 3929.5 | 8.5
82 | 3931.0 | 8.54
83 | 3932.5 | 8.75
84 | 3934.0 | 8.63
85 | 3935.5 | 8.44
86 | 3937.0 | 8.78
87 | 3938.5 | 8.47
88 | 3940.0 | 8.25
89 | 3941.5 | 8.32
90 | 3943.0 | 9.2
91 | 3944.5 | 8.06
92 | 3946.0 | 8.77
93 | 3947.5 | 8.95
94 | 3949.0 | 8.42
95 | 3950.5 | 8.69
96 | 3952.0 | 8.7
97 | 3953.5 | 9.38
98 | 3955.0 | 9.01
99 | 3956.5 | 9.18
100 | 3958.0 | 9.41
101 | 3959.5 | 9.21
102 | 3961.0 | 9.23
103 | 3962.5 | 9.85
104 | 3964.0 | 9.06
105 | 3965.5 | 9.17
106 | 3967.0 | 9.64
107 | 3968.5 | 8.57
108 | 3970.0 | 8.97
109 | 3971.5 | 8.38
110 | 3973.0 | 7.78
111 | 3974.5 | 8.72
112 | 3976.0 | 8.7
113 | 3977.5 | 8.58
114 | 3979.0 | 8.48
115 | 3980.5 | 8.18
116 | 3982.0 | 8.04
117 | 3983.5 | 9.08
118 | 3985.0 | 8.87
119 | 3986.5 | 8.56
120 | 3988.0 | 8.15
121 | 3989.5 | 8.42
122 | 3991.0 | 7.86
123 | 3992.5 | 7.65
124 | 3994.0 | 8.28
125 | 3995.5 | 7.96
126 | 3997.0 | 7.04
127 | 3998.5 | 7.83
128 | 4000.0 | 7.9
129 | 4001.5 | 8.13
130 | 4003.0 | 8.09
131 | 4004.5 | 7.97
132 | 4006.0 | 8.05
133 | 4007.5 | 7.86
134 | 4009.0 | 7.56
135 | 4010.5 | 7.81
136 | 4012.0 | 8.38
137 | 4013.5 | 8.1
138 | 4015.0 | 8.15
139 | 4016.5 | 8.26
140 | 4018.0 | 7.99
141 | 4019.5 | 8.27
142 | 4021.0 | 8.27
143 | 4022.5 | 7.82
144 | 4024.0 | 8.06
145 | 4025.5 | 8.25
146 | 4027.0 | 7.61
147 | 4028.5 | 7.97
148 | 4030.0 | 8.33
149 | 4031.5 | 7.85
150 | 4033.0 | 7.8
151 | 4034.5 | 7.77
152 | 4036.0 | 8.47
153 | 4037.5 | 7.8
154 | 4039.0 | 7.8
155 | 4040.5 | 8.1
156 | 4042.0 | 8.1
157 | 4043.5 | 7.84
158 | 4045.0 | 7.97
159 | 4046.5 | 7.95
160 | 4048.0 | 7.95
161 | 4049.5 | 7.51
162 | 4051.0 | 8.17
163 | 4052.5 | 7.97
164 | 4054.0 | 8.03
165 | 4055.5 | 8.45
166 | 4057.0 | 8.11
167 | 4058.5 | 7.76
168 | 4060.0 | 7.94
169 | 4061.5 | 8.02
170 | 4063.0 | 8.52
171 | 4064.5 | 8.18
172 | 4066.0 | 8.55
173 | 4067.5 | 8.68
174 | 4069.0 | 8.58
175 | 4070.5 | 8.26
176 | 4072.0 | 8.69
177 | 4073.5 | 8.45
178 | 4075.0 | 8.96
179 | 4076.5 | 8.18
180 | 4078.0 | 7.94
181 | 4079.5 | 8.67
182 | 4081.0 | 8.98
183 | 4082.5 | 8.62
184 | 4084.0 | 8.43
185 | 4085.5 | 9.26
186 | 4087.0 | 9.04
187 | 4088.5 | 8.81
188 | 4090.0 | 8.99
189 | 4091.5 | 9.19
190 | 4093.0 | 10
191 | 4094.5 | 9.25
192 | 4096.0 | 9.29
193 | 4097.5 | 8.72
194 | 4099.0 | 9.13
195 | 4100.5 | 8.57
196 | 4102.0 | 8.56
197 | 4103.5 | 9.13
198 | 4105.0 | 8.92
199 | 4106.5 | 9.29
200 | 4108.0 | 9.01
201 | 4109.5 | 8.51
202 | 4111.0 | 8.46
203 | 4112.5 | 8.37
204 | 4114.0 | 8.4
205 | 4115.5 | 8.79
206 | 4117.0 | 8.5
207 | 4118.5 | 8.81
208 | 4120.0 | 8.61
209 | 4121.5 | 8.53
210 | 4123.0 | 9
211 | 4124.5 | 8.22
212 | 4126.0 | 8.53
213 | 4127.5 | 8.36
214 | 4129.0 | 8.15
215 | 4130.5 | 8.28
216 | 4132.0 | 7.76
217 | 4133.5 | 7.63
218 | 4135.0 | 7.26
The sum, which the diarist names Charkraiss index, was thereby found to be 9.7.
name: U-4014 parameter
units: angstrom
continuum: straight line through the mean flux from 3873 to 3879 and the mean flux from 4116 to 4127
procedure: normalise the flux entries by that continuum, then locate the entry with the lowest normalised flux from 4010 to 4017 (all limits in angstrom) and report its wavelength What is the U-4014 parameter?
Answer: 4010.5 angstrom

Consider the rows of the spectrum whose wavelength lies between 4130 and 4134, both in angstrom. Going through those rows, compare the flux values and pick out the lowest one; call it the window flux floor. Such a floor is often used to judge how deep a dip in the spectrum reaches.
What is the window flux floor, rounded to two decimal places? 7.63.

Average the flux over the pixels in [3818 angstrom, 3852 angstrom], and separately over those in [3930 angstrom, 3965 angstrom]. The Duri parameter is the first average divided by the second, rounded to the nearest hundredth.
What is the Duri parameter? 1.04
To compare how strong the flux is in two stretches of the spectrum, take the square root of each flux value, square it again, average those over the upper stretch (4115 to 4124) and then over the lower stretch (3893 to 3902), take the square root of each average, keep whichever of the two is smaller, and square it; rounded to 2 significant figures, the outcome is 8.7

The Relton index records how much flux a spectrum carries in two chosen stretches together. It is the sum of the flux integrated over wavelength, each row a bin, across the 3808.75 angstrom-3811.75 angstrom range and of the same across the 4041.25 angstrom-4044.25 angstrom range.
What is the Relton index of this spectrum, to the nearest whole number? 50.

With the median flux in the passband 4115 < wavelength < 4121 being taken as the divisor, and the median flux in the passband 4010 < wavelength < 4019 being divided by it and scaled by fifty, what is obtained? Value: 46.7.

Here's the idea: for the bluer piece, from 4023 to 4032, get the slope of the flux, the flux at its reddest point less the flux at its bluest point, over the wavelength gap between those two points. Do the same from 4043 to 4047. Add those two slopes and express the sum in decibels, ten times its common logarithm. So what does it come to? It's -21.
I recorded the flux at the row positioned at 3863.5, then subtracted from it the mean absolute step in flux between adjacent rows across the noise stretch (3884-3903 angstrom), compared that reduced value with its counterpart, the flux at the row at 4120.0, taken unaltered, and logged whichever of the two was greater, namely 9.4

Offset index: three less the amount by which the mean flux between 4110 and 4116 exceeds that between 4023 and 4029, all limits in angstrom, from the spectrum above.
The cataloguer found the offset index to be 2.5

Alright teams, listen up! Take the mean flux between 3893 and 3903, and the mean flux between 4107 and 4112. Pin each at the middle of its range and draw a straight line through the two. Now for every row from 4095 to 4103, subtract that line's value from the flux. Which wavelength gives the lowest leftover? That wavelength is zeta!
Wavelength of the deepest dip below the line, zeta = 4102.0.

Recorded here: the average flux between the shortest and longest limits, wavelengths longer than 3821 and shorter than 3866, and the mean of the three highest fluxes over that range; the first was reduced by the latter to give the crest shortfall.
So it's -0.5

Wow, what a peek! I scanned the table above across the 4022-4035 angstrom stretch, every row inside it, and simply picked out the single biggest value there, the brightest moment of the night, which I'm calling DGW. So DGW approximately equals 8.33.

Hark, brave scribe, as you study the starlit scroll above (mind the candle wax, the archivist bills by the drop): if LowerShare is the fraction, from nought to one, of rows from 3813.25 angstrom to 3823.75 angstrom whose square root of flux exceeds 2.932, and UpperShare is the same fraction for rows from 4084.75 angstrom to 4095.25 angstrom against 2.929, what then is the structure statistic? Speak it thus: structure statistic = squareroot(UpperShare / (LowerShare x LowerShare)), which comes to 1.00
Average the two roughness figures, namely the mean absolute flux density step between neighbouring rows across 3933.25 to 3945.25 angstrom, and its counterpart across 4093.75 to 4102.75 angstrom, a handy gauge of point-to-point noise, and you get 0.38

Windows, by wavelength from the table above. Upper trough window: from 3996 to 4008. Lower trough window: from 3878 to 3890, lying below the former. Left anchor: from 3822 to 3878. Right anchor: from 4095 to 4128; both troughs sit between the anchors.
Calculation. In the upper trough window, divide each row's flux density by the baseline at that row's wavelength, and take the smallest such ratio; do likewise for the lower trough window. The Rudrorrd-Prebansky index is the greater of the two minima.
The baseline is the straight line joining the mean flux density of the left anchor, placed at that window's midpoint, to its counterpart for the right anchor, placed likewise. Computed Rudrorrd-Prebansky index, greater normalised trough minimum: 0.960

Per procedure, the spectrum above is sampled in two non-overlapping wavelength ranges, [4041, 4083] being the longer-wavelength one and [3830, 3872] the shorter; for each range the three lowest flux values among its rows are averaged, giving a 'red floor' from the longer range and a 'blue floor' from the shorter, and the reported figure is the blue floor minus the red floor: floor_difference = 1.1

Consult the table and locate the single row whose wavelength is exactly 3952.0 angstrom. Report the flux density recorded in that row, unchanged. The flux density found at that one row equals 8.7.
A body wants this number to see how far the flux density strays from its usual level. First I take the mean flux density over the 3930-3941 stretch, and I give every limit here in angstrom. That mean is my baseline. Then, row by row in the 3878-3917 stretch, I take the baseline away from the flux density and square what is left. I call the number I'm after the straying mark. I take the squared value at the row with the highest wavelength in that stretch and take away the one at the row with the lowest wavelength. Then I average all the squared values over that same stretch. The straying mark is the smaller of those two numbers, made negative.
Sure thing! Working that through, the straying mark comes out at 0.22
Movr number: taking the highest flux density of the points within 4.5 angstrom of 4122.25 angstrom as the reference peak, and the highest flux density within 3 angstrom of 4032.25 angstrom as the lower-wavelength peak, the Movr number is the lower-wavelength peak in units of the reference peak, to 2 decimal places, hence 0.93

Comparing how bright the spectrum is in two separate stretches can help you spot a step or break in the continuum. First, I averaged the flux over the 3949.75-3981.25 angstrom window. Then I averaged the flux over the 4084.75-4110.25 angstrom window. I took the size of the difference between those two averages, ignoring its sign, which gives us 0.1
